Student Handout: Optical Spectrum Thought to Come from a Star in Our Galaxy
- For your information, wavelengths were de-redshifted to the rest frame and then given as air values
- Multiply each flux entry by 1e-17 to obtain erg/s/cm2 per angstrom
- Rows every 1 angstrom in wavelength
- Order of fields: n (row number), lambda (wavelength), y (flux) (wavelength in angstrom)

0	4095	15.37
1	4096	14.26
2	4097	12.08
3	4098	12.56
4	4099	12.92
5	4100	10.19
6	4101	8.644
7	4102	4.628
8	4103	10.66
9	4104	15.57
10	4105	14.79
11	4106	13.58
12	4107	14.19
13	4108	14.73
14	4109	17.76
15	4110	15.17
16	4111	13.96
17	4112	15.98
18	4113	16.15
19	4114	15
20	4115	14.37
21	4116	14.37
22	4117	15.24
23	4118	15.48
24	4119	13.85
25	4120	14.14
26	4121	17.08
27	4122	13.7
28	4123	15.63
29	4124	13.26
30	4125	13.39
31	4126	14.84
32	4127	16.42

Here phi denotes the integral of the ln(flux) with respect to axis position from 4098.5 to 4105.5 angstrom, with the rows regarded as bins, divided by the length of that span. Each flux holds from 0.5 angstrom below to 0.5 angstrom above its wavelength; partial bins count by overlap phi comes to 2.339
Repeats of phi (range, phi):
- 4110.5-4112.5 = 2.704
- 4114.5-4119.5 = 2.684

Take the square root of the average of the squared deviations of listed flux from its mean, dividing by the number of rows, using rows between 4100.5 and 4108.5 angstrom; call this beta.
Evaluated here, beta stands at 3.6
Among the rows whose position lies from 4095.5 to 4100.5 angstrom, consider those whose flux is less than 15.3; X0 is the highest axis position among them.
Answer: 4100 angstrom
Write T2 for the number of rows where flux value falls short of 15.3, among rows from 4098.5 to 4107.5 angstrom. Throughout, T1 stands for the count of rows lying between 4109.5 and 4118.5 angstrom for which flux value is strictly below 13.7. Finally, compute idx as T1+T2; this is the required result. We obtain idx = 8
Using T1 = 0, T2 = 8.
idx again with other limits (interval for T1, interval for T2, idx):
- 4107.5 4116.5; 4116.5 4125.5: 6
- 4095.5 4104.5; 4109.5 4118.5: 13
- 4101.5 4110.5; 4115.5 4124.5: 9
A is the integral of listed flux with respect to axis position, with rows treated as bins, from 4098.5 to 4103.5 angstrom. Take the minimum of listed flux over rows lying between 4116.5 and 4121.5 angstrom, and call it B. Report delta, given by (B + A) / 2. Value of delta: 30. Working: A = 47.0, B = 13.85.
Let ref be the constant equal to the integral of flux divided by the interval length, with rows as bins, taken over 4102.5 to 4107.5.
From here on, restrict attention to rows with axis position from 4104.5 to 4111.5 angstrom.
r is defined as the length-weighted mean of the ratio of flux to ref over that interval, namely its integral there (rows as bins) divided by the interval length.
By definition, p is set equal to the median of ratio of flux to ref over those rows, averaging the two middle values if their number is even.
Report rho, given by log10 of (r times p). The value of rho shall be 0.064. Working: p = 1.07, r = 1.082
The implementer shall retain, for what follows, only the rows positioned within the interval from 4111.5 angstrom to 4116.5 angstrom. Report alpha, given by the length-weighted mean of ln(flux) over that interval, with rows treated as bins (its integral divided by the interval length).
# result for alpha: 2.72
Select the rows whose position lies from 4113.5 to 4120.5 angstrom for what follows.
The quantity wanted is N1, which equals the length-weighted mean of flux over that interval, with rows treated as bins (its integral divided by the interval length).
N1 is 14.6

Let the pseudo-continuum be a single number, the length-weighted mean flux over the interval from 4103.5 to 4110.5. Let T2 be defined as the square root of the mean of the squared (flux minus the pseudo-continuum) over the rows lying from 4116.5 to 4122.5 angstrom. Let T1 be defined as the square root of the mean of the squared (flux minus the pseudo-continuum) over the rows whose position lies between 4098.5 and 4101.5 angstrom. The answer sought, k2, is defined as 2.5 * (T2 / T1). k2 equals 1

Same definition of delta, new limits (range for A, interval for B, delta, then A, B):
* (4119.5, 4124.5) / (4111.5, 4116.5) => 44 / 73.8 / 14.37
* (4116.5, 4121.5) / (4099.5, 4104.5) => 40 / 75.8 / 4.628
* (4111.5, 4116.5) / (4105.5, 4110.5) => 45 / 75.9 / 13.58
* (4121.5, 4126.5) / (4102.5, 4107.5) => 41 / 70.8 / 10.66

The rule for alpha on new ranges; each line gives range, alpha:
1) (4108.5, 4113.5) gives 2.76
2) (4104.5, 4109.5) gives 2.70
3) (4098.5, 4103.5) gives 2.19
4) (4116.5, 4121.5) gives 2.72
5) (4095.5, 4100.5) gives 2.51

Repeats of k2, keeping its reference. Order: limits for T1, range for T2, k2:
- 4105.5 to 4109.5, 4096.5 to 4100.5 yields 5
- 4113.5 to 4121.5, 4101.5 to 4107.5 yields 12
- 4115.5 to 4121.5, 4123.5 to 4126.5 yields 3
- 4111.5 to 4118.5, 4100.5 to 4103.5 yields 28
